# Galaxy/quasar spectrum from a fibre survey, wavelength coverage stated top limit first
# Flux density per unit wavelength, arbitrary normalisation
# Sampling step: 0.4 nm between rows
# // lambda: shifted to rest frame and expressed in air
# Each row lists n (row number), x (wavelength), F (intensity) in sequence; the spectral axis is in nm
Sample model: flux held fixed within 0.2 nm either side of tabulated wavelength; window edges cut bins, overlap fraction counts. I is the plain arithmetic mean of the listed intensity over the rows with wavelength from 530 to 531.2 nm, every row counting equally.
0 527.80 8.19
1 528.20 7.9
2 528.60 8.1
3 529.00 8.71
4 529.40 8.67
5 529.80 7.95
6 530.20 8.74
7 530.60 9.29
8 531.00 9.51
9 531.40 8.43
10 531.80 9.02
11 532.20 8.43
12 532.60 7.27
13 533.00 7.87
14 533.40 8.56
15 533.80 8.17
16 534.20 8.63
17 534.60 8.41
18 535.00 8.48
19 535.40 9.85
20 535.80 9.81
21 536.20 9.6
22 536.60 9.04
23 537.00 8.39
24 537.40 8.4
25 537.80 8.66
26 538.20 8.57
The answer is 9.2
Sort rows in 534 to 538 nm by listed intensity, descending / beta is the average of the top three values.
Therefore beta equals 9.8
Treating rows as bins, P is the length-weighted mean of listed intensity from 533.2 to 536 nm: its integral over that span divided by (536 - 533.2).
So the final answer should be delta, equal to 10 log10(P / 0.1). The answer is 19.5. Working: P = 8.8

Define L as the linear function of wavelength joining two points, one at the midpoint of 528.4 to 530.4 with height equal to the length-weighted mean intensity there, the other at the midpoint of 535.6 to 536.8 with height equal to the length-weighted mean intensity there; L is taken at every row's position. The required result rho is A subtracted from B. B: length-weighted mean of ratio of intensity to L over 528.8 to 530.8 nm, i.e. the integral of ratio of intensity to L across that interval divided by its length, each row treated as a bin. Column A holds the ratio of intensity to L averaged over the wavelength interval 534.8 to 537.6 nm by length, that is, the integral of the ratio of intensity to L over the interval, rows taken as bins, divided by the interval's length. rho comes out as 0.06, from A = 0.96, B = 1.02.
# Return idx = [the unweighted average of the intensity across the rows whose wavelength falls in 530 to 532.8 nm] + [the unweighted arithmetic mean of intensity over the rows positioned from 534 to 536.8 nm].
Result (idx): 17.8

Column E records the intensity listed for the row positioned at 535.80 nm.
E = 9.81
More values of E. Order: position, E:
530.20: 8.74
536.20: 9.6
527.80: 8.19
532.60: 7.27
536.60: 9.04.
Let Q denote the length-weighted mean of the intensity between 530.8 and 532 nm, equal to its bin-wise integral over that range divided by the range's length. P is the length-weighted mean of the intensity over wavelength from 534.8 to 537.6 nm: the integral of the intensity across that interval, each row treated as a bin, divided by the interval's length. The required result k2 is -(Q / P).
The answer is -0.99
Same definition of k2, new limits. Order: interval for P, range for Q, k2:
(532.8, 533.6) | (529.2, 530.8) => -1.05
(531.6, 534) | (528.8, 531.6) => -1.07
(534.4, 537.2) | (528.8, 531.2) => -0.97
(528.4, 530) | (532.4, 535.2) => -0.98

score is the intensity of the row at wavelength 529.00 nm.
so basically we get 8.71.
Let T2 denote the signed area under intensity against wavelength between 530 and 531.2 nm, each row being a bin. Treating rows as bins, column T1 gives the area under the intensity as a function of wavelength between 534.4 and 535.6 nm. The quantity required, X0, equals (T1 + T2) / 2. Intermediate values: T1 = 10.7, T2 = 11.0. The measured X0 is 10.9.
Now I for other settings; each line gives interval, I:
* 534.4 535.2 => 8.4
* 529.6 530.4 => 8.3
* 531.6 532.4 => 8.7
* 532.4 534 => 8.0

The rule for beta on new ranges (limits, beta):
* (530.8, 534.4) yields 9.1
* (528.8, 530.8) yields 8.9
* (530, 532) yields 9.3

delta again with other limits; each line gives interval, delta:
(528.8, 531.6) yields 19.4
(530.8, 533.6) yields 19.3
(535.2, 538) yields 19.6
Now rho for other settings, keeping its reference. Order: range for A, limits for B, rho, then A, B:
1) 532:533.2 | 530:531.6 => 0.16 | 0.88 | 1.04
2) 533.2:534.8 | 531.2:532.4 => 0.06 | 0.92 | 0.98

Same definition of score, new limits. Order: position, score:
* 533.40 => 8.56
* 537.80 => 8.66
